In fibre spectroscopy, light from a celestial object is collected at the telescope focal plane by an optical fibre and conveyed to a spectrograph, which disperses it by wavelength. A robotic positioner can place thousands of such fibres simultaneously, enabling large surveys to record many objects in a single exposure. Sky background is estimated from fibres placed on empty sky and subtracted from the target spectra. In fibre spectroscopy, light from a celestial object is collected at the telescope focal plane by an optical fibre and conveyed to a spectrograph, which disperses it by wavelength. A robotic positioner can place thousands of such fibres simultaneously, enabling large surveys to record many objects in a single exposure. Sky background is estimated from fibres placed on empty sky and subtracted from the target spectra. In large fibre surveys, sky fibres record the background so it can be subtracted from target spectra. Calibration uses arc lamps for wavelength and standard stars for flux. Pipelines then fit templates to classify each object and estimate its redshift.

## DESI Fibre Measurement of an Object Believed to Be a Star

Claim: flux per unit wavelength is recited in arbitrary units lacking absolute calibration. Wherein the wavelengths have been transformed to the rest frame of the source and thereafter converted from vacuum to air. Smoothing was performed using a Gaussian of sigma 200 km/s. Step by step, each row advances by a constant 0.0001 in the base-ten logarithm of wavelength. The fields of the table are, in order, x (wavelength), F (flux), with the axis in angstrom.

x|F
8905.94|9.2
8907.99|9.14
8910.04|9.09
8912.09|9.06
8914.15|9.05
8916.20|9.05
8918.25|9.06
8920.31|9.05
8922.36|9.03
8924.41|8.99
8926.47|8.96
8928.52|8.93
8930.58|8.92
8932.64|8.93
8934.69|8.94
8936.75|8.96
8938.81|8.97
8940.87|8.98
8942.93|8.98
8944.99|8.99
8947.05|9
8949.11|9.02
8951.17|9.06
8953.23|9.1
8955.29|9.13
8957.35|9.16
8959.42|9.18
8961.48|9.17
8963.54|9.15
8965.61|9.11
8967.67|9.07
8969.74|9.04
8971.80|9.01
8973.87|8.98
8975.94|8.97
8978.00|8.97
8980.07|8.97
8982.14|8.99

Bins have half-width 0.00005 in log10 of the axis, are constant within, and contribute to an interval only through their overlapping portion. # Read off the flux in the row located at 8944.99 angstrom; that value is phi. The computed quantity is 8.99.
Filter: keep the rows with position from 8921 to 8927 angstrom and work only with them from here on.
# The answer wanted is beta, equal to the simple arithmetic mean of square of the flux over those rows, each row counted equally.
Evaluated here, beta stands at 80.9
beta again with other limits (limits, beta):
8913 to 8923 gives 81.9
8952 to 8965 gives 83.7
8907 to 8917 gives 82.4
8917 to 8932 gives 80.8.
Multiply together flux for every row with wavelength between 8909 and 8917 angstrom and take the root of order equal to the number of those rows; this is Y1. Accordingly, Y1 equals 9.06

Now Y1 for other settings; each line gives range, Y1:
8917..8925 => 9.03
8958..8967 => 9.15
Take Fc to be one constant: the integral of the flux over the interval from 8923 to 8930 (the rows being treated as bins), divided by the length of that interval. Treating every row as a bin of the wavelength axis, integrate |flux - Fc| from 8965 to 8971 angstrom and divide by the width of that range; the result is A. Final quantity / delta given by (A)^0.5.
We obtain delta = 0.32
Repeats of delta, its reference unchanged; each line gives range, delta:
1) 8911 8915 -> 0.30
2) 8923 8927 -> 0.15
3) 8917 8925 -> 0.27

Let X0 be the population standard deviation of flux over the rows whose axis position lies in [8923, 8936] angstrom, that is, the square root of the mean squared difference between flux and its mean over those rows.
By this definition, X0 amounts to 0.024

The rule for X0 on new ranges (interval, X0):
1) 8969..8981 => 0.026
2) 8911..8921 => 0.005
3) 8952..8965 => 0.027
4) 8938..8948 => 0.010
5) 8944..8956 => 0.052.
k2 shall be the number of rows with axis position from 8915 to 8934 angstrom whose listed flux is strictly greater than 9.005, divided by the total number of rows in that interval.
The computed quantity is 0.4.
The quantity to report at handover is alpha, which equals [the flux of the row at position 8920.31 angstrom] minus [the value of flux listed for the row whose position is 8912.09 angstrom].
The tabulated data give -0.01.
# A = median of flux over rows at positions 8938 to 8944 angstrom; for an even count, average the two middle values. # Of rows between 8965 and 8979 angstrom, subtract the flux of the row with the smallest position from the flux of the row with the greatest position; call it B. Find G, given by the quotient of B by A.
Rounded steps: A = 8.980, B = -0.14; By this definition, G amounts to -0.0156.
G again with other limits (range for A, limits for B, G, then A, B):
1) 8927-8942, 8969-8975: -0.0067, 8.940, -0.06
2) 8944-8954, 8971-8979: -0.0044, 9.020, -0.04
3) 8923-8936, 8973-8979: -0.0011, 8.935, -0.01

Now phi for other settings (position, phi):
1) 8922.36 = 9.03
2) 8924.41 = 8.99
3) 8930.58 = 8.92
